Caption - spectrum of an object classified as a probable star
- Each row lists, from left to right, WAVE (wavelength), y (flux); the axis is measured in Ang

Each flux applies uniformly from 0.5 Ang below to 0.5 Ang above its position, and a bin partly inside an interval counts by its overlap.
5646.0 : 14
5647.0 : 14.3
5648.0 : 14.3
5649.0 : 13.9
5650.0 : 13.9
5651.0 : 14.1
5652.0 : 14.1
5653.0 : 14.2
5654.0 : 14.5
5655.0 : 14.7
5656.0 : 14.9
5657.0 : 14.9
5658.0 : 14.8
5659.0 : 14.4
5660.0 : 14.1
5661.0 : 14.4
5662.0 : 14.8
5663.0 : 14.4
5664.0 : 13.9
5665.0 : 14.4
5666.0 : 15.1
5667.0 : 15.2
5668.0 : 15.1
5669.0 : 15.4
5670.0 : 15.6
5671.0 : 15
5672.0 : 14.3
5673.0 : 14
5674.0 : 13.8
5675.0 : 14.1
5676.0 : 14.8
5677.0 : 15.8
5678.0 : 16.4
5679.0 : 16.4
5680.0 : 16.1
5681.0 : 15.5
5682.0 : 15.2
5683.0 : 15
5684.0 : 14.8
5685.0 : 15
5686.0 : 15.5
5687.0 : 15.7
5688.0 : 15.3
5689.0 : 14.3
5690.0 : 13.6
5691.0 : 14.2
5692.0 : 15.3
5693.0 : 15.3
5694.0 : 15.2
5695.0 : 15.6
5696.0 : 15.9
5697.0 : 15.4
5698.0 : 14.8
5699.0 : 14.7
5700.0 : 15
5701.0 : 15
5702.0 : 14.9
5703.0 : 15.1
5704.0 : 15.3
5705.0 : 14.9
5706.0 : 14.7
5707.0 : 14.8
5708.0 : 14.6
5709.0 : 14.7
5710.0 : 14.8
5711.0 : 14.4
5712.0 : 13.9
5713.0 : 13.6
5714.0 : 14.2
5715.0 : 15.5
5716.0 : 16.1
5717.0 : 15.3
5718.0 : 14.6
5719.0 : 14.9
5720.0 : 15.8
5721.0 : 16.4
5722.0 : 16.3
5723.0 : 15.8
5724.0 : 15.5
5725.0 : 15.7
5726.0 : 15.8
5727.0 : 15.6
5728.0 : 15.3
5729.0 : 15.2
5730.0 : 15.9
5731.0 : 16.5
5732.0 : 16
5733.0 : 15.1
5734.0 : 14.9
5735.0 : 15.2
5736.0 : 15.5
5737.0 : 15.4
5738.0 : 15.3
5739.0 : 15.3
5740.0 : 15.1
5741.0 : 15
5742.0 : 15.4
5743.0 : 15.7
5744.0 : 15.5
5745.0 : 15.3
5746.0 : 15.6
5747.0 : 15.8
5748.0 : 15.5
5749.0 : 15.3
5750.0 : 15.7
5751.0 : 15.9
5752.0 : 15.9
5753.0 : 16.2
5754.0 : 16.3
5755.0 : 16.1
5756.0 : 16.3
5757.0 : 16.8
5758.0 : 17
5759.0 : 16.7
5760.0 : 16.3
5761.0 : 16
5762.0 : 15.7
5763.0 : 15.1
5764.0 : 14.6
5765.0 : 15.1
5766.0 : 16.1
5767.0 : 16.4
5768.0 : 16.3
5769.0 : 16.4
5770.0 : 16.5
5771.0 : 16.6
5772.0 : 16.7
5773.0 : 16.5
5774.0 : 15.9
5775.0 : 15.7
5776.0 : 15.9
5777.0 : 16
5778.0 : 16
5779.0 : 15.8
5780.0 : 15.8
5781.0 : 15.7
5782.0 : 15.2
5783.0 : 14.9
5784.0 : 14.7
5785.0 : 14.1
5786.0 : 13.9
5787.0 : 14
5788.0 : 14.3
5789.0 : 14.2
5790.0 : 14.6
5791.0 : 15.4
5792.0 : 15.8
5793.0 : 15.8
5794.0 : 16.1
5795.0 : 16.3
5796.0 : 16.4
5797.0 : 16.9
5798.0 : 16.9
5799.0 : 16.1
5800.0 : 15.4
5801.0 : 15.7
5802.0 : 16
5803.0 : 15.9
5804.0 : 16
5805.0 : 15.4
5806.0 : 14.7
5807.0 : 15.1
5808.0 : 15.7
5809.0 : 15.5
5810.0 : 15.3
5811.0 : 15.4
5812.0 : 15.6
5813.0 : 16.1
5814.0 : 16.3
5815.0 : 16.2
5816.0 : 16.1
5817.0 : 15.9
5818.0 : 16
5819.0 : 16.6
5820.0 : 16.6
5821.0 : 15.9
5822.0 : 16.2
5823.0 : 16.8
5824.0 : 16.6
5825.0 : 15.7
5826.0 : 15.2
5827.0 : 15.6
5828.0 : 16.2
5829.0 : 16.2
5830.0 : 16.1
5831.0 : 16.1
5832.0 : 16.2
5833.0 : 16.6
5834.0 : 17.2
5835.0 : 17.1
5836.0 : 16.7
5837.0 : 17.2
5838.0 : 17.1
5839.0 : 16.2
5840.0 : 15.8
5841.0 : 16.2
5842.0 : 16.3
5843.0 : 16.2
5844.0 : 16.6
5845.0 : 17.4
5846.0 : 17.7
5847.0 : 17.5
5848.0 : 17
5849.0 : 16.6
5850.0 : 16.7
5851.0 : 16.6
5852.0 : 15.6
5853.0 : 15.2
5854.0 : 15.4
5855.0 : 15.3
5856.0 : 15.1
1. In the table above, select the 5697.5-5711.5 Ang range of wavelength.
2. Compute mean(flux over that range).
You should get 14.8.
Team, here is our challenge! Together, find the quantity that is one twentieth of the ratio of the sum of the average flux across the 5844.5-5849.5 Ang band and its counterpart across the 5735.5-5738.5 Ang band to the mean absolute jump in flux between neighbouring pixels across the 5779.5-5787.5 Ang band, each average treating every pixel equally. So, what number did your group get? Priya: 5.7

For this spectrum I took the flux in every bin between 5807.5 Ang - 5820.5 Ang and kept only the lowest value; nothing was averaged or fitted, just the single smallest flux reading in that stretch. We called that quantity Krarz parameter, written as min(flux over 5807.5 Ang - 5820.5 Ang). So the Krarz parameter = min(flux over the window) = 15.3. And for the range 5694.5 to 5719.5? 13.6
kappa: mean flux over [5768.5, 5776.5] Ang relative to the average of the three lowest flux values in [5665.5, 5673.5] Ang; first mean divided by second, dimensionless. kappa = 1.13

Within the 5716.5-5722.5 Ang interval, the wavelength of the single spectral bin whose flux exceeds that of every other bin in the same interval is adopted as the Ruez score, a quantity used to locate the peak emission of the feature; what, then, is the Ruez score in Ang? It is 5721.0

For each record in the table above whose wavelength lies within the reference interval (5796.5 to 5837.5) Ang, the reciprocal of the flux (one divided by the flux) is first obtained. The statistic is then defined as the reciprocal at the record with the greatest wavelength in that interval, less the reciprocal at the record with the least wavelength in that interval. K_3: -0.0010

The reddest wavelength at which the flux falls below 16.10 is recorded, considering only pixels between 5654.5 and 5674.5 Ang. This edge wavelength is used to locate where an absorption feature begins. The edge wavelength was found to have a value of 5674.0 Ang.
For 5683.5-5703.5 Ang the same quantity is 5703.0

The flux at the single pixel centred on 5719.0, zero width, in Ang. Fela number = 14.9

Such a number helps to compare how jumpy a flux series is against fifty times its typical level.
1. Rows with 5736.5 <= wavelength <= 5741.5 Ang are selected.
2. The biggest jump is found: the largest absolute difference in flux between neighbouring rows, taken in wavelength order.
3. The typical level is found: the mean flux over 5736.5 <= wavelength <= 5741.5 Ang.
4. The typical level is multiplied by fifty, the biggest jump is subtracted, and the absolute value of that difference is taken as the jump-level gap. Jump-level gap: 761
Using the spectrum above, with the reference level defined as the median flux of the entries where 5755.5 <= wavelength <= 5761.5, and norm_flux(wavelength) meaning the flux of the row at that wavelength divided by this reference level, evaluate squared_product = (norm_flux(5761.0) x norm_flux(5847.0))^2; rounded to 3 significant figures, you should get 1.06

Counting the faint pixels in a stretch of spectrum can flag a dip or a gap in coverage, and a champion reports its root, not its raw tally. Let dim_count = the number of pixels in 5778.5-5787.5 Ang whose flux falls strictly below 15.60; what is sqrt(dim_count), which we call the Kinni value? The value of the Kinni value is 2.4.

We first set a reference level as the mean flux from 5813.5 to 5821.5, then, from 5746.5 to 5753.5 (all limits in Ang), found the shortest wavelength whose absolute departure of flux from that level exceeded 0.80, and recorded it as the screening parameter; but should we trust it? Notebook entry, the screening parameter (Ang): 5749.0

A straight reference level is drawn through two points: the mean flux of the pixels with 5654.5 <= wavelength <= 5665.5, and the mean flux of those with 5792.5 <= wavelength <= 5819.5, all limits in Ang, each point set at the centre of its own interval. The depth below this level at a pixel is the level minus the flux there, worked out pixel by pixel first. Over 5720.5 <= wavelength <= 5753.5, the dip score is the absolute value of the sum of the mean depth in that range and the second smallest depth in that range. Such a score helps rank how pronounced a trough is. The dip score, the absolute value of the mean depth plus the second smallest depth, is 1.6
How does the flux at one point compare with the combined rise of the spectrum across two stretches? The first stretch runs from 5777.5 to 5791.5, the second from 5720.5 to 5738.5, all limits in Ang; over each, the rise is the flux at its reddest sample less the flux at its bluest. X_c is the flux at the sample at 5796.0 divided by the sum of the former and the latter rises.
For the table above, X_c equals -10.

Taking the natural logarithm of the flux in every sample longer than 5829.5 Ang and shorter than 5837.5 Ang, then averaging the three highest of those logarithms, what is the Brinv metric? 2.843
